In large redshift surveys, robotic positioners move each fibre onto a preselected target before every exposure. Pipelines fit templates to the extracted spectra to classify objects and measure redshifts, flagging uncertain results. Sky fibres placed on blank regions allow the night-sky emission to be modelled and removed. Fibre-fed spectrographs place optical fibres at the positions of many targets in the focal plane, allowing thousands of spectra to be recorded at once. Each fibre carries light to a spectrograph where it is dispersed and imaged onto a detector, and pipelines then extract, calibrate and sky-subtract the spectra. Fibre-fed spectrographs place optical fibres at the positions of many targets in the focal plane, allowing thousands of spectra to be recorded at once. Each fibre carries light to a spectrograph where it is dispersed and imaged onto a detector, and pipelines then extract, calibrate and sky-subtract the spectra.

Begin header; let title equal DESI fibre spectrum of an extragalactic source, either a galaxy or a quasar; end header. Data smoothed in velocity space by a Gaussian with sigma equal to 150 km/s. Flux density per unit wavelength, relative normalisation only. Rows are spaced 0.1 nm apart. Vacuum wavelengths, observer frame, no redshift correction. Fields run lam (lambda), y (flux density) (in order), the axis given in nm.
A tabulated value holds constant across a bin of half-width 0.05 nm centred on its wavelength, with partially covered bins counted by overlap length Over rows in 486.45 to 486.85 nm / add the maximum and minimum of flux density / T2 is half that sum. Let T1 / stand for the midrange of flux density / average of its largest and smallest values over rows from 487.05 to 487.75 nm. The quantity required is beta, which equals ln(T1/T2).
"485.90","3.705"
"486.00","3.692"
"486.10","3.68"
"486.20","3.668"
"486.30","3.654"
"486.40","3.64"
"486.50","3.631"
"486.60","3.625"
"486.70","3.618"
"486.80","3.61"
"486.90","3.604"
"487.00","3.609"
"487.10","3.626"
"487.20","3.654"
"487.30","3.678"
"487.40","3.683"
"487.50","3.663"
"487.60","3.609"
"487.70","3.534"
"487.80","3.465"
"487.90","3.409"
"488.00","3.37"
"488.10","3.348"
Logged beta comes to 0.00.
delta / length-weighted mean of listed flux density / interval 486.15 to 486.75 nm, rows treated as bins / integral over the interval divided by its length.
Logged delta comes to 3.64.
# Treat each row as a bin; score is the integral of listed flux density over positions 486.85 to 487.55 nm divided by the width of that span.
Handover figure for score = 3.65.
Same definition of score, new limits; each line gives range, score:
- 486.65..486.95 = 3.61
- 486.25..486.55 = 3.64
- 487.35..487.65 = 3.65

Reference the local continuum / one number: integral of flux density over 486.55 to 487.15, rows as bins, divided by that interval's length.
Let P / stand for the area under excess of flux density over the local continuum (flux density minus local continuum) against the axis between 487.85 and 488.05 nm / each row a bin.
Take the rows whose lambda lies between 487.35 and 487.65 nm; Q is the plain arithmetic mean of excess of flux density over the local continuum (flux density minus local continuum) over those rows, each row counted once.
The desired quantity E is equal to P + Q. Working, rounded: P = -0.045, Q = 0.04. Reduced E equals -0.01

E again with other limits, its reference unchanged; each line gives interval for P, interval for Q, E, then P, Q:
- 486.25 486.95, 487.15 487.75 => 0.03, 0.007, 0.02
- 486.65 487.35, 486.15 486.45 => 0.05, 0.009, 0.04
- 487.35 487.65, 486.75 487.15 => 0.01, 0.011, 0.00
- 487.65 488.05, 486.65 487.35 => -0.06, -0.068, 0.01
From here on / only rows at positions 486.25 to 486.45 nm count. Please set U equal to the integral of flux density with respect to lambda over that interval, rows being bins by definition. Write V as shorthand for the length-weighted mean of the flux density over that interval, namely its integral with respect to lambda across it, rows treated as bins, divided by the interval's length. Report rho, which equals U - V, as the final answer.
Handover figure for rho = -2.92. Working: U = 0.729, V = 3.65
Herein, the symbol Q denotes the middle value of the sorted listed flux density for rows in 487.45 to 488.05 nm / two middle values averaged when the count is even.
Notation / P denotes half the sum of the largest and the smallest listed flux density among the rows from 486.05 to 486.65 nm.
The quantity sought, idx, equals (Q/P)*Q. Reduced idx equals 3.353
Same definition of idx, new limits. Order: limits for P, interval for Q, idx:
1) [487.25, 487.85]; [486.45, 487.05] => 3.654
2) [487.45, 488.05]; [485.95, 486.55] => 3.811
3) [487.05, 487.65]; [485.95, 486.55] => 3.676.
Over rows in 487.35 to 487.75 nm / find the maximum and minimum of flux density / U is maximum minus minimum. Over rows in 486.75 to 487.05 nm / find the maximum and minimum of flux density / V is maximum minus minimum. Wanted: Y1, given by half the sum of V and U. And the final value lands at 0.08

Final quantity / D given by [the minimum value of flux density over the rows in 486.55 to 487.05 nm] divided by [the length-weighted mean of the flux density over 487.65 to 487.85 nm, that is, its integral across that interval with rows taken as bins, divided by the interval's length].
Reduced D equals 1.03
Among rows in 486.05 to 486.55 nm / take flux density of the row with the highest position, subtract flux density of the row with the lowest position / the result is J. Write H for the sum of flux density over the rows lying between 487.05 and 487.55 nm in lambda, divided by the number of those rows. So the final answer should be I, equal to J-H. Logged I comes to -3.71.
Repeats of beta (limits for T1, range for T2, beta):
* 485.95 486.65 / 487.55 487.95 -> 0.04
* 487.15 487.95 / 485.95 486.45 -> -0.03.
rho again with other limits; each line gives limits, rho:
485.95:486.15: -2.95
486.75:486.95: -2.89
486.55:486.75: -2.90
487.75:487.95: -2.75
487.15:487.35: -2.93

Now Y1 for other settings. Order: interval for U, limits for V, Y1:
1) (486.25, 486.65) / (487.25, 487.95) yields 0.15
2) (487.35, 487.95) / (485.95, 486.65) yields 0.17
